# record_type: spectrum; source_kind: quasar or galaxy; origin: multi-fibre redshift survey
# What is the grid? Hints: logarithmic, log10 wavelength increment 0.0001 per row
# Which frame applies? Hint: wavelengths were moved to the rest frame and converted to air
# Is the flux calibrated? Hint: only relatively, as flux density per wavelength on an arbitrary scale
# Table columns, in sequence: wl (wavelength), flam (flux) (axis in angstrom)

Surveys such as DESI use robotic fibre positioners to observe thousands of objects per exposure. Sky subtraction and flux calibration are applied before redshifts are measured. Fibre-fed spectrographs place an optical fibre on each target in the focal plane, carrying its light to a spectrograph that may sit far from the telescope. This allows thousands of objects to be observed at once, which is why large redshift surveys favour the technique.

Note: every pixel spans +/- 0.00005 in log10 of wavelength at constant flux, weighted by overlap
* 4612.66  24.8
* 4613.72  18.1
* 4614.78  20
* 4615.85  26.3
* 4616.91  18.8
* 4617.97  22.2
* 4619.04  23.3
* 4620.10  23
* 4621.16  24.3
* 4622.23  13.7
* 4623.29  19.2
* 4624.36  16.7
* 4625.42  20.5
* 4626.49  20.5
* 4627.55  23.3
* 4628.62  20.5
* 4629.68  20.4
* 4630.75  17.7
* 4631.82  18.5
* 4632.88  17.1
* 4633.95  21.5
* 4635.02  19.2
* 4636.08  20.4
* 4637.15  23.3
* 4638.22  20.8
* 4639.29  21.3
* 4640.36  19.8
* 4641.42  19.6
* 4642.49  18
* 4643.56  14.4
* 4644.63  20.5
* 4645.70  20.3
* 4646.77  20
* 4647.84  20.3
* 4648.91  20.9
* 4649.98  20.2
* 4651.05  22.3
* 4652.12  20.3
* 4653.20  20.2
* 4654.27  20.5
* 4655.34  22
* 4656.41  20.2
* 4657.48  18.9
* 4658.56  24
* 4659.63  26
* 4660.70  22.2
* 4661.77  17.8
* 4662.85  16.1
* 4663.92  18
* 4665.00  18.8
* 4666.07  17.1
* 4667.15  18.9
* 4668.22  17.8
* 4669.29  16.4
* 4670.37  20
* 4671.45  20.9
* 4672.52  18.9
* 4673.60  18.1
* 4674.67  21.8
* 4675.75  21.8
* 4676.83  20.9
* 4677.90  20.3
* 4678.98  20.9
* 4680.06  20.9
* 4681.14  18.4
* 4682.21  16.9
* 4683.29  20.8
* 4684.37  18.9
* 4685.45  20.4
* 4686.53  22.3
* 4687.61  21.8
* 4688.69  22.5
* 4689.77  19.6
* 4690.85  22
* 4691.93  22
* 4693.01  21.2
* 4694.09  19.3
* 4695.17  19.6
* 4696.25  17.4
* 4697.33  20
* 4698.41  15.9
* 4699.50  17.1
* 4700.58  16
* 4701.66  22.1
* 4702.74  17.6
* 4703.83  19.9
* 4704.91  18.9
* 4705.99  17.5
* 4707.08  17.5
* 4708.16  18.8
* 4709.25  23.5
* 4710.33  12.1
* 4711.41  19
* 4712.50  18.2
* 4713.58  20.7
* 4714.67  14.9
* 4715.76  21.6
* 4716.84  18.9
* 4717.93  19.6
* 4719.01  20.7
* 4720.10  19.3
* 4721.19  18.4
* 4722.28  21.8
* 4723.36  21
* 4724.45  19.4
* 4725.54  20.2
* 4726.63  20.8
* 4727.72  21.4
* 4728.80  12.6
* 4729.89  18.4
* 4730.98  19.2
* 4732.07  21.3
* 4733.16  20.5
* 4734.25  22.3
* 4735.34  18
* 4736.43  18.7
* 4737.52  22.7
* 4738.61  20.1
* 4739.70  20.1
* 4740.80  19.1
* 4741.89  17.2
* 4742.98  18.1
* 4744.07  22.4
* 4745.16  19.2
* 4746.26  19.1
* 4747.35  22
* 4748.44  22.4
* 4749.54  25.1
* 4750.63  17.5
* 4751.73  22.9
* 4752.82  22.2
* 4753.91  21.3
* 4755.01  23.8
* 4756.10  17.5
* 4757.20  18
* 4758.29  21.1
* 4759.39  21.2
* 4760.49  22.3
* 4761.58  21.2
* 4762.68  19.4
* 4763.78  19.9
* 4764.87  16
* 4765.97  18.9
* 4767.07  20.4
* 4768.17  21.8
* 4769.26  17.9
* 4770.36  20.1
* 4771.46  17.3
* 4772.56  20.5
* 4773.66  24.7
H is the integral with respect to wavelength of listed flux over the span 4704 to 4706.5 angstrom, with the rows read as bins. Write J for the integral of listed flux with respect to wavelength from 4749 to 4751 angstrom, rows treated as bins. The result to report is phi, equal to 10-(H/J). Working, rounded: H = 46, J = 43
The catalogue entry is 8.93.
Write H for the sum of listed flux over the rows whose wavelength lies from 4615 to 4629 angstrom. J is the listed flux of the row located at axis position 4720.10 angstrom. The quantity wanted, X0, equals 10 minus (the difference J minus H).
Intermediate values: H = 272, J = 19.3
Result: 263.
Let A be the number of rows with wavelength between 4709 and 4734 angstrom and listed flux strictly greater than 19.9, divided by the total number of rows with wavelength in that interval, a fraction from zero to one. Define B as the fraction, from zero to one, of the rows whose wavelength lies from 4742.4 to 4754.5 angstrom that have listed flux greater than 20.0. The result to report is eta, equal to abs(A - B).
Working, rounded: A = 0.48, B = 0.64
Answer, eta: 0.16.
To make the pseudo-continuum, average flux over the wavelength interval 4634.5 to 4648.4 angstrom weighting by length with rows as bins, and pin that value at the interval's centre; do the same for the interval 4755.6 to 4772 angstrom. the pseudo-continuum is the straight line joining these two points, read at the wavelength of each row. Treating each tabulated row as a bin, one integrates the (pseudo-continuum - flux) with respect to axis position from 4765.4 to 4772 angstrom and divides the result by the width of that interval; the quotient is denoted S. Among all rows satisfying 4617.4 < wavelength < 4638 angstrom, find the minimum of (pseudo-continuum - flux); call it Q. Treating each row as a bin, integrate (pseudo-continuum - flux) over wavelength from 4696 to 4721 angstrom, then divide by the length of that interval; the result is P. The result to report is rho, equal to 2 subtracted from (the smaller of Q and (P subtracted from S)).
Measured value -6.4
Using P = 1.1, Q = -4.4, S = 0.13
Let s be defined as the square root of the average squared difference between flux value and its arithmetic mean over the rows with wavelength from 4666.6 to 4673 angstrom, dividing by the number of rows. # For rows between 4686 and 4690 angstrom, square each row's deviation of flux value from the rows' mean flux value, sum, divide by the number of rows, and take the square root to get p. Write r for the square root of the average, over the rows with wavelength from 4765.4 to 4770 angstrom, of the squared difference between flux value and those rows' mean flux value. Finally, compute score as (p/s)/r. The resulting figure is 0.5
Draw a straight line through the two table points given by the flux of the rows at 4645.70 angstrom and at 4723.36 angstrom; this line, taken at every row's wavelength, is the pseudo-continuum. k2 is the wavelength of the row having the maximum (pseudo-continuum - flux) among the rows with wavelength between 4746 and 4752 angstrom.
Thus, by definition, 4750.63 angstrom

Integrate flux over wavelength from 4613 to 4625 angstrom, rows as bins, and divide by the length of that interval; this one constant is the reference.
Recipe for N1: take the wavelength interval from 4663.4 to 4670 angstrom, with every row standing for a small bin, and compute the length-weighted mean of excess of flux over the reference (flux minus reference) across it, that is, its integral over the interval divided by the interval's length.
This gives -2.7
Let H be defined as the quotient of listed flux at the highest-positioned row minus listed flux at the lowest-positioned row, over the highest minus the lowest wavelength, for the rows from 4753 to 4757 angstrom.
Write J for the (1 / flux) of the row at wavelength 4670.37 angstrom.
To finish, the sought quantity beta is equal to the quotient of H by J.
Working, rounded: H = -1.7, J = 0.050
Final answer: -35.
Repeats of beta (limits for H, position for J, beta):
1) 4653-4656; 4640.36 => 17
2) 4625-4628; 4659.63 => 34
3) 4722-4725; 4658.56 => -27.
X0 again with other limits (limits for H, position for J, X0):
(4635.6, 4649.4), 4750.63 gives 252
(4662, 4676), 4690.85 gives 233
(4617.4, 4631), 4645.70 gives 255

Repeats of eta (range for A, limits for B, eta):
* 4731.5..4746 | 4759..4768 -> 0.04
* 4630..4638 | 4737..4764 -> 0.17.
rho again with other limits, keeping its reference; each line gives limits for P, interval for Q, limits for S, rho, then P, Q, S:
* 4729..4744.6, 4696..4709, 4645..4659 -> -4.4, -0.1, -2.4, -0.93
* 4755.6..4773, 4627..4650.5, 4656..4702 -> -5.4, -0.1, -3.4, -0.02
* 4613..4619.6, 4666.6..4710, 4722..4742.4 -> -5.8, -1.6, -3.8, -0.09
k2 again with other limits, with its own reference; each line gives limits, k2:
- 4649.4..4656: 4653.20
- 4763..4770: 4764.87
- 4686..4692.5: 4689.77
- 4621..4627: 4622.23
